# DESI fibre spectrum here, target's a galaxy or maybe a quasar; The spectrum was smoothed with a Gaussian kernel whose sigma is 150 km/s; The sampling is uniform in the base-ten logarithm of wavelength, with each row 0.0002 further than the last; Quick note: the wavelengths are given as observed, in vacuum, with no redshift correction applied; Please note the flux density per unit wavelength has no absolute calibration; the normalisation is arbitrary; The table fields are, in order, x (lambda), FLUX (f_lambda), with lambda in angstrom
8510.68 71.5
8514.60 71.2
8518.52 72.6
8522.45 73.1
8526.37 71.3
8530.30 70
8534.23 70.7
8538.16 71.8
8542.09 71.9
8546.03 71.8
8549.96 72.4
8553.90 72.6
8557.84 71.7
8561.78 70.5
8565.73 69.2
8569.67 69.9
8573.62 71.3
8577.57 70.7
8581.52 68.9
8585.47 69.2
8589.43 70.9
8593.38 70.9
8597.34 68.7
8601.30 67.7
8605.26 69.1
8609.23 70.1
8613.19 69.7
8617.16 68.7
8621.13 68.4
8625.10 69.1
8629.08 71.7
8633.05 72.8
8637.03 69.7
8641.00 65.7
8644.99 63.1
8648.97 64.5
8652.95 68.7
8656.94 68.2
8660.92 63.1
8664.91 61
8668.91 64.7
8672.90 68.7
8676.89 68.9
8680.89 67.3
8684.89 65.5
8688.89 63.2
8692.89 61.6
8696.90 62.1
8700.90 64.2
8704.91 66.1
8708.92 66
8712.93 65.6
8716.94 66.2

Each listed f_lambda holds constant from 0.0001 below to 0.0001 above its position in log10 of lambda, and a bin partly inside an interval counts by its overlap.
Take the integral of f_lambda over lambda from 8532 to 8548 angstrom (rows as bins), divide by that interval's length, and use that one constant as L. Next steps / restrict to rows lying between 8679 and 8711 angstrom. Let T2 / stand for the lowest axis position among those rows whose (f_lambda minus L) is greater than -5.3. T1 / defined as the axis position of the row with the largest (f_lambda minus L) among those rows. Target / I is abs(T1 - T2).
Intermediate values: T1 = 8680.89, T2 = 8680.89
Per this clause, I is 0.0 angstrom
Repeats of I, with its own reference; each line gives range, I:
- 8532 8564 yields 19.7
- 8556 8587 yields 0.0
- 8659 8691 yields 4.0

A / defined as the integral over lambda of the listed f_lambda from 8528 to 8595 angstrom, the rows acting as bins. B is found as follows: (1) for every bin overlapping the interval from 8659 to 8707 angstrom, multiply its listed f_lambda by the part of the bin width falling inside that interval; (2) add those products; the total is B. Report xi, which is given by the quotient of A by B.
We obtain 1.5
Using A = 4747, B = 3105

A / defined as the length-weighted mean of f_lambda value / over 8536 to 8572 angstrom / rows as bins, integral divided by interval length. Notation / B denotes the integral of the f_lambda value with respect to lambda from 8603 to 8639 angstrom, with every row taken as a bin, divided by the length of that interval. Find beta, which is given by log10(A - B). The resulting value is 0.2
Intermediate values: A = 71.3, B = 69.9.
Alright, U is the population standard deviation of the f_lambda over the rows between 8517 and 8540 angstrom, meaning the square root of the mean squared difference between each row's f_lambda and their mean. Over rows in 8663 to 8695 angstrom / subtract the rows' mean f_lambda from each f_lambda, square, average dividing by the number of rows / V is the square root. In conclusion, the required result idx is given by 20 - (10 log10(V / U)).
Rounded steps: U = 1.1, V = 2.9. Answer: 16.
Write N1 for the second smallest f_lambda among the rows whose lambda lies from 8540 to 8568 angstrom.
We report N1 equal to 70.5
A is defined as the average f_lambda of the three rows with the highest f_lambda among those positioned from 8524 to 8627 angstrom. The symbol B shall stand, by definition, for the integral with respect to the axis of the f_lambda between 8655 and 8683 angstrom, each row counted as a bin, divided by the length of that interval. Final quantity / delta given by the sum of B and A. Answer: 138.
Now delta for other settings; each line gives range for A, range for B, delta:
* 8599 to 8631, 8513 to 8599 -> 141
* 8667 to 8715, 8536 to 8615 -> 139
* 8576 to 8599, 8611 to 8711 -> 137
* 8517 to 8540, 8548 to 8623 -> 143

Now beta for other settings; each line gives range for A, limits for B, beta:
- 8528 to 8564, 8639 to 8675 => 0.8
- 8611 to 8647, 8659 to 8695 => 0.6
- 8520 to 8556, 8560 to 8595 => 0.2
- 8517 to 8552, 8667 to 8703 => 0.8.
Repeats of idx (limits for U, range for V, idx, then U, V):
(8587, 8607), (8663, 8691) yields 17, 1.3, 2.7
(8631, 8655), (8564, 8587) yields 26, 3.3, 0.9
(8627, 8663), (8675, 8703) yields 21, 3.4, 2.5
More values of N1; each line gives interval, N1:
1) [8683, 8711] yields 62.1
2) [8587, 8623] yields 68.4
